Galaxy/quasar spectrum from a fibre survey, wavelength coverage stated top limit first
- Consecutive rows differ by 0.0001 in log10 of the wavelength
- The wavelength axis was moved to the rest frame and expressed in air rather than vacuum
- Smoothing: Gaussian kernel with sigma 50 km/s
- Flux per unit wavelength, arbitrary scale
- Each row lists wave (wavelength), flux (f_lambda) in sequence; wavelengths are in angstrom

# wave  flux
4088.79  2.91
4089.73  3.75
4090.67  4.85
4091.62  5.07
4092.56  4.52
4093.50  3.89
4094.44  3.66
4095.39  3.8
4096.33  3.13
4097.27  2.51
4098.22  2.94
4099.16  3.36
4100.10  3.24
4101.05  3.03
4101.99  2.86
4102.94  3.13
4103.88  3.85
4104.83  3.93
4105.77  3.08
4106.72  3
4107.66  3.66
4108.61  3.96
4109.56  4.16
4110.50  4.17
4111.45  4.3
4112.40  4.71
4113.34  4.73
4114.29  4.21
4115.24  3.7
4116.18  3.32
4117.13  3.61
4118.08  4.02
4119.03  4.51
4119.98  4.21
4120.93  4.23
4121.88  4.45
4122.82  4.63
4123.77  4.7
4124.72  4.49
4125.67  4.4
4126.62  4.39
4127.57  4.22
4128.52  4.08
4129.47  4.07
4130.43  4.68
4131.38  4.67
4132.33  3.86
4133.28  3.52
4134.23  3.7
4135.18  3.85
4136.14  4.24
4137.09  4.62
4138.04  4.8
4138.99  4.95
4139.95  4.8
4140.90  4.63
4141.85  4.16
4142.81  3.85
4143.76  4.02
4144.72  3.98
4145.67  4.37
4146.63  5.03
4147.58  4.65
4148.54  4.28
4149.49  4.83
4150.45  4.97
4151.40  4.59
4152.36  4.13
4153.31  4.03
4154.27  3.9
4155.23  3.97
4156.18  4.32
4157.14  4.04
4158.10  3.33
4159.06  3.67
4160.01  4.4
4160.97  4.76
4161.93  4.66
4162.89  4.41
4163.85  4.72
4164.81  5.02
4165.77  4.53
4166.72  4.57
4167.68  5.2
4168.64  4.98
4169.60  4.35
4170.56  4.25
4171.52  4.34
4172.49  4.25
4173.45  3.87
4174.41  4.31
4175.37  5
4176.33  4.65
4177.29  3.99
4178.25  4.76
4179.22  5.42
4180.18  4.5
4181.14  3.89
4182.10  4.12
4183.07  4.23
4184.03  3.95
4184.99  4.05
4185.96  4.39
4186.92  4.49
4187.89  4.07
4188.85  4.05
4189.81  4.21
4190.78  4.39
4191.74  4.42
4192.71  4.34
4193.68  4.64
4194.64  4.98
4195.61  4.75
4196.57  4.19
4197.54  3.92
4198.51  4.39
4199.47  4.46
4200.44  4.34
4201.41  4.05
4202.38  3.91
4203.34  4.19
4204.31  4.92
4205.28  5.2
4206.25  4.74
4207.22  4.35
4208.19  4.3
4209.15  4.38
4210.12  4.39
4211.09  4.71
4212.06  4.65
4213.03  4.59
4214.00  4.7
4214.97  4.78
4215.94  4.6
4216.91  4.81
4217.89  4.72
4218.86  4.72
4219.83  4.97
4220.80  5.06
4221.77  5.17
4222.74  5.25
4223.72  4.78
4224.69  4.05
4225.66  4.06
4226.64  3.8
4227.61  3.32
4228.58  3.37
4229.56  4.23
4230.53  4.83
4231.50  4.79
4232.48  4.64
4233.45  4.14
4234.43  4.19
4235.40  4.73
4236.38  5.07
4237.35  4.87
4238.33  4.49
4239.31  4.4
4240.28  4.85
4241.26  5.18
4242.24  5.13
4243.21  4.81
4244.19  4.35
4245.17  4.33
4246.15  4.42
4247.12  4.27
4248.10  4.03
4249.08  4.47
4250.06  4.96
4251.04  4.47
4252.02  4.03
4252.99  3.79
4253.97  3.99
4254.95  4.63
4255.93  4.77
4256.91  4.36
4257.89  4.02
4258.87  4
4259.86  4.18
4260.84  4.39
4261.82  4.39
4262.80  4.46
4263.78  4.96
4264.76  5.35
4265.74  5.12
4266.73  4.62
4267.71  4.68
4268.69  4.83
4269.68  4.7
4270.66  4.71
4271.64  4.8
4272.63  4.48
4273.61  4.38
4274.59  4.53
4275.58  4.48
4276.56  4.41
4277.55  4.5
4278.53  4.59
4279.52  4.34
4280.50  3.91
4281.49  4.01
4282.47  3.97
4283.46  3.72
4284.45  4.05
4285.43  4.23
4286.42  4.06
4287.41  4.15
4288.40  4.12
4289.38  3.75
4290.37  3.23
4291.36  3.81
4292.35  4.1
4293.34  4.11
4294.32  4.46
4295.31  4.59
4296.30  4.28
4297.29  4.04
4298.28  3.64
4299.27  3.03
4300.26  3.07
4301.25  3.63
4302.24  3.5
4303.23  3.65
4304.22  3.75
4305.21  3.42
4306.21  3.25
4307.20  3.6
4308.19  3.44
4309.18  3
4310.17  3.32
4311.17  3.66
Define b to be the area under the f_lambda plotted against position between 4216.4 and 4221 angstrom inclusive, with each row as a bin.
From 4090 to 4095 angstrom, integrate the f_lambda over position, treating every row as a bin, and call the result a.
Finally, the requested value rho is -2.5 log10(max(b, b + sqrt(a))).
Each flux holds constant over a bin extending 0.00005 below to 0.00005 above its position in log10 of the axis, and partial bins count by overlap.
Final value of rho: -3.58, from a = 22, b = 22.3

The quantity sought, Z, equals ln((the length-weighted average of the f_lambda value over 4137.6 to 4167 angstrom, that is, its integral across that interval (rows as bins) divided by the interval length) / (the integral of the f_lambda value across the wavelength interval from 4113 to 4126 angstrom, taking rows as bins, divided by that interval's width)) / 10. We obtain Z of 0.004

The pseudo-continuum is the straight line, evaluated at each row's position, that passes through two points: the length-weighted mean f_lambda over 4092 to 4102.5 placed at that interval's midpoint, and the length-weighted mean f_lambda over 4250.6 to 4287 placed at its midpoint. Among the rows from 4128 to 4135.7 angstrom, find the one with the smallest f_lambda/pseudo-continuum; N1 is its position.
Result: 4133.28 angstrom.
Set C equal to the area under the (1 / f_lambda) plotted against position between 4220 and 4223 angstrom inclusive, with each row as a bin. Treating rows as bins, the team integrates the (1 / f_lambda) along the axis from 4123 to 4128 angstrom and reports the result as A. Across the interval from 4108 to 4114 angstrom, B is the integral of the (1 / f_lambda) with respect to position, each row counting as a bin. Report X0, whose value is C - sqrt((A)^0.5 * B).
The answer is -0.63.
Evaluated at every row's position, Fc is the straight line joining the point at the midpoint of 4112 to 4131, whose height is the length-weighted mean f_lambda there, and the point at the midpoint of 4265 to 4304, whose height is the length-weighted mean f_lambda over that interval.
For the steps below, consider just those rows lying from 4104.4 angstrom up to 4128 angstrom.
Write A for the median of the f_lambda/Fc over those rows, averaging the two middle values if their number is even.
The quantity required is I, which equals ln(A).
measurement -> -0.01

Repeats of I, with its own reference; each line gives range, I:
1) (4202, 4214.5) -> 0.09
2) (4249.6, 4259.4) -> 0.00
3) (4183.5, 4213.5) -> 0.04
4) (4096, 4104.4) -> -0.31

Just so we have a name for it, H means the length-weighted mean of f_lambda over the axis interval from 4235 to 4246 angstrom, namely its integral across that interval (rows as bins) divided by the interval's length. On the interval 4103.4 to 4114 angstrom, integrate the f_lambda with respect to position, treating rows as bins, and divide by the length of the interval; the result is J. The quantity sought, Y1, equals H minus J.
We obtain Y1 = 0.77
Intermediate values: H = 4.73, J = 4.0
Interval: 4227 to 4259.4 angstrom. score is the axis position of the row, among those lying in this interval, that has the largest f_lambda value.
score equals 4241.26 angstrom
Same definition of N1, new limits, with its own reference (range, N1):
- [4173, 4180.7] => 4173.45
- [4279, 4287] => 4283.46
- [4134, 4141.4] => 4134.23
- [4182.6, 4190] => 4184.03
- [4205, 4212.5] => 4208.19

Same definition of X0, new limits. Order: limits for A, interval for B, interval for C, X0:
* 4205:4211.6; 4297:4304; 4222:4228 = -0.12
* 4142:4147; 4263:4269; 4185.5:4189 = -0.33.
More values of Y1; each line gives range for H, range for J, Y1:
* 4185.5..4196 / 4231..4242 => -0.25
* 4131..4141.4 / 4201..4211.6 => -0.14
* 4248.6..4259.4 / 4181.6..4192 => 0.10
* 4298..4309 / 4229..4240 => -1.14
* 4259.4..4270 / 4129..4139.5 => 0.43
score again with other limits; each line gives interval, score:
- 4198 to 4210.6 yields 4205.28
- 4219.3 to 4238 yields 4222.74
